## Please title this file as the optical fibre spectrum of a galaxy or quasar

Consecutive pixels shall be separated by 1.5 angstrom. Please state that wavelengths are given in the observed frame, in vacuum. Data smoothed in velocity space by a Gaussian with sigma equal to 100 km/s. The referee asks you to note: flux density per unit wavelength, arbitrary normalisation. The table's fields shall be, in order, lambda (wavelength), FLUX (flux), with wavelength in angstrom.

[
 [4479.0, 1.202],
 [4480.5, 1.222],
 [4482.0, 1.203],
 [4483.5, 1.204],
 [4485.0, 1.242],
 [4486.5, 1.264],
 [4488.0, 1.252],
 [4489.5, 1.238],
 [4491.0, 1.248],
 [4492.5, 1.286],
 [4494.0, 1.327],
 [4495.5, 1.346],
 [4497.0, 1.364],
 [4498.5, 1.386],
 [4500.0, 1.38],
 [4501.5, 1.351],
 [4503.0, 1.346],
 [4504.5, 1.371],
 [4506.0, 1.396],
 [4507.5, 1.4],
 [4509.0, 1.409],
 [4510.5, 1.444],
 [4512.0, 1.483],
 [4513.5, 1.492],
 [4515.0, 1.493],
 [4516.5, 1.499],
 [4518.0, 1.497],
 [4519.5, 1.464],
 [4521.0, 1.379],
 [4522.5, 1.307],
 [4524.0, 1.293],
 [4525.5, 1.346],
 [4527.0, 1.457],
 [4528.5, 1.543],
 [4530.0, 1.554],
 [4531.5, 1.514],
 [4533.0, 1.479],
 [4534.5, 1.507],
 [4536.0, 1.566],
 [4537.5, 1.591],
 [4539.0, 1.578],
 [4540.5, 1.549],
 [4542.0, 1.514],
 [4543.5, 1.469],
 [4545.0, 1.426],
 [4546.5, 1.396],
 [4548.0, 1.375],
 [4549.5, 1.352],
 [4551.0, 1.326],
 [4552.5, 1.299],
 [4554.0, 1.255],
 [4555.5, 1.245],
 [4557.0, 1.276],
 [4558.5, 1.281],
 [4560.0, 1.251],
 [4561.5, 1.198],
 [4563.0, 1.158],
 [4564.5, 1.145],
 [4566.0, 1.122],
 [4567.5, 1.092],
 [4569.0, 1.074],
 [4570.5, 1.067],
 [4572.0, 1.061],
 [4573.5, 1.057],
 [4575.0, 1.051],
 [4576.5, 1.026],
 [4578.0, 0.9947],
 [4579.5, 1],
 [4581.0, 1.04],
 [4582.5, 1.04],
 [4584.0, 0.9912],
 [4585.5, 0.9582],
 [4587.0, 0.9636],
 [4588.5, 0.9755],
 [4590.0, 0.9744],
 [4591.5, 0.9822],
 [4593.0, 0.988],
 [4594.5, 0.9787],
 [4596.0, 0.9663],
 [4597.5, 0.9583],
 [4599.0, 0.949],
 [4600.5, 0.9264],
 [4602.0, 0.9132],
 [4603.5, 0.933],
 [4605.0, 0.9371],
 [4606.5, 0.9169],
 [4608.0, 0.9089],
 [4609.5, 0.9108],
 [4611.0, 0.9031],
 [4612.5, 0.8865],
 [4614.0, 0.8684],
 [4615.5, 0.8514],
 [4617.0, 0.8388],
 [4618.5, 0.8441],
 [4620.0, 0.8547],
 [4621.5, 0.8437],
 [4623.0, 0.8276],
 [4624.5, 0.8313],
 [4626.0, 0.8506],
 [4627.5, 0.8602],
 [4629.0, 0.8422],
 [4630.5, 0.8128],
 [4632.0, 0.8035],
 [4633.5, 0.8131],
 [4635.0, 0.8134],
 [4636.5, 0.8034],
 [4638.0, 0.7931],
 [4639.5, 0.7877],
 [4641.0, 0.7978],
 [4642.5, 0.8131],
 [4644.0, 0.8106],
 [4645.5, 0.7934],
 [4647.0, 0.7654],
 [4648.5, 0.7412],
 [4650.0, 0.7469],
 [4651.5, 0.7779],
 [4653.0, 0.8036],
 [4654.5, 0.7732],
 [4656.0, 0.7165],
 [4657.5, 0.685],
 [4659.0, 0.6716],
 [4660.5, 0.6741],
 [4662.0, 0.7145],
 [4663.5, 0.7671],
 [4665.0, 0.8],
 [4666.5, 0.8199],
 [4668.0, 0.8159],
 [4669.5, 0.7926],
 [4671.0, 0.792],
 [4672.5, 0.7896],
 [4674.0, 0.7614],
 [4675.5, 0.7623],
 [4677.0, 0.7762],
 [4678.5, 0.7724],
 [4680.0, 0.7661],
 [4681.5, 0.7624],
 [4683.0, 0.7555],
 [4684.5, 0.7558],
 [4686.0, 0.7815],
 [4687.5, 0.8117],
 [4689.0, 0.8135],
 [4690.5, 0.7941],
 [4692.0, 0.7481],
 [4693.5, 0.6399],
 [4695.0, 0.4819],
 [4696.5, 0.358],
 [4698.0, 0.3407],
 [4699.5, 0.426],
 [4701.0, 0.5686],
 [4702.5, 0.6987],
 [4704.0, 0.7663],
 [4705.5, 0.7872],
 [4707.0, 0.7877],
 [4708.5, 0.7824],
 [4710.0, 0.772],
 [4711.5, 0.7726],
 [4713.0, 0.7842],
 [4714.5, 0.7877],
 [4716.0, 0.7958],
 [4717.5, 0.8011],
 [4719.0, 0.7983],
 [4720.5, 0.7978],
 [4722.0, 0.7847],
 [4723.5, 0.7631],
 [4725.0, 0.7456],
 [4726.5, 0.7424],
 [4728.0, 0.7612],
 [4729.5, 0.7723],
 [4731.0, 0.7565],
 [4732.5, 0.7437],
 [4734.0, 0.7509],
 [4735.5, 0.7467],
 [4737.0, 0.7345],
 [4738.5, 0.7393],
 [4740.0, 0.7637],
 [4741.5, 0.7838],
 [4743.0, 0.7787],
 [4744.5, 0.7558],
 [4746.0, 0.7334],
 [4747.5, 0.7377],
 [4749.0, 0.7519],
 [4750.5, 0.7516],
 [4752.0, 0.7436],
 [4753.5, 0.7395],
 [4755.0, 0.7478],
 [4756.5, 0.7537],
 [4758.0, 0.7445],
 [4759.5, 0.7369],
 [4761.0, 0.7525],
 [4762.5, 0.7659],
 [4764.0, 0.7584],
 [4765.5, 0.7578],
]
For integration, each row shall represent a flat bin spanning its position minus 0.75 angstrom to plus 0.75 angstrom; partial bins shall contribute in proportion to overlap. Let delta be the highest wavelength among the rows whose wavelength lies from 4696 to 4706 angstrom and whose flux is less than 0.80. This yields 4705.5 angstrom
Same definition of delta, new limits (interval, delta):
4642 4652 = 4651.5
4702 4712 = 4711.5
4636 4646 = 4645.5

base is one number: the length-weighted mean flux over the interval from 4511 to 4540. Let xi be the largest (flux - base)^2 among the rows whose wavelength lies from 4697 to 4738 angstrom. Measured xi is 1.29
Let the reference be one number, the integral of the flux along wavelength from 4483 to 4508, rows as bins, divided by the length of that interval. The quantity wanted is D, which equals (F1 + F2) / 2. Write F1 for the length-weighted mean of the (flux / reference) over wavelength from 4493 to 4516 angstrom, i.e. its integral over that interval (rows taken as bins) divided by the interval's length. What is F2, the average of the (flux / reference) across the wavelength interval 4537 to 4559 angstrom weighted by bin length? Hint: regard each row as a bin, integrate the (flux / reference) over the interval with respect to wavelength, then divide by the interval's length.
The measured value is 1.06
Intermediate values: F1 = 1.06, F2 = 1.1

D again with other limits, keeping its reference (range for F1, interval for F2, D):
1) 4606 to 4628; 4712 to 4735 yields 0.62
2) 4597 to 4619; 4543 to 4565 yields 0.83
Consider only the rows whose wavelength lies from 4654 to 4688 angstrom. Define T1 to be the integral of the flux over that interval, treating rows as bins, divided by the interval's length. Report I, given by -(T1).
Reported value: -0.76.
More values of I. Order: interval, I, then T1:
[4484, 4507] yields -1.32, 1.32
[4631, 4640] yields -0.80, 0.80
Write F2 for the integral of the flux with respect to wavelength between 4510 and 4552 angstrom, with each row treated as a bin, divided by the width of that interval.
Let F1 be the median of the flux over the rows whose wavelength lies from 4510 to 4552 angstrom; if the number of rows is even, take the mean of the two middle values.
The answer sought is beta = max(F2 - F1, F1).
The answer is 1.5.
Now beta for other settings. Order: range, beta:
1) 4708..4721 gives 0.8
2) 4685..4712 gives 0.8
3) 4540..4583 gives 1.2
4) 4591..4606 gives 1.0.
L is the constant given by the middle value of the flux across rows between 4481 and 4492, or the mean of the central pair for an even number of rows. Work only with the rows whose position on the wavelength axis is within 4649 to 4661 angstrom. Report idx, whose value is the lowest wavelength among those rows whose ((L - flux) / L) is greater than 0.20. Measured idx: 4650.0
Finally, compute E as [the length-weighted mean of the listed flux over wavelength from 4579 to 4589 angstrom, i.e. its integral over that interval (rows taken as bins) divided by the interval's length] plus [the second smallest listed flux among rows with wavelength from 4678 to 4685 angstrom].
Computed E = 1.75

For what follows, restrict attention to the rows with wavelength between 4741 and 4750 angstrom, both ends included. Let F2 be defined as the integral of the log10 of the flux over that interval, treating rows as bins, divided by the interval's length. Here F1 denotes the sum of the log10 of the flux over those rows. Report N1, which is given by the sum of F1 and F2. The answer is -0.8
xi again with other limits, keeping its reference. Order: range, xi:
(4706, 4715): 0.50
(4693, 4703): 1.29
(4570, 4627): 0.42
